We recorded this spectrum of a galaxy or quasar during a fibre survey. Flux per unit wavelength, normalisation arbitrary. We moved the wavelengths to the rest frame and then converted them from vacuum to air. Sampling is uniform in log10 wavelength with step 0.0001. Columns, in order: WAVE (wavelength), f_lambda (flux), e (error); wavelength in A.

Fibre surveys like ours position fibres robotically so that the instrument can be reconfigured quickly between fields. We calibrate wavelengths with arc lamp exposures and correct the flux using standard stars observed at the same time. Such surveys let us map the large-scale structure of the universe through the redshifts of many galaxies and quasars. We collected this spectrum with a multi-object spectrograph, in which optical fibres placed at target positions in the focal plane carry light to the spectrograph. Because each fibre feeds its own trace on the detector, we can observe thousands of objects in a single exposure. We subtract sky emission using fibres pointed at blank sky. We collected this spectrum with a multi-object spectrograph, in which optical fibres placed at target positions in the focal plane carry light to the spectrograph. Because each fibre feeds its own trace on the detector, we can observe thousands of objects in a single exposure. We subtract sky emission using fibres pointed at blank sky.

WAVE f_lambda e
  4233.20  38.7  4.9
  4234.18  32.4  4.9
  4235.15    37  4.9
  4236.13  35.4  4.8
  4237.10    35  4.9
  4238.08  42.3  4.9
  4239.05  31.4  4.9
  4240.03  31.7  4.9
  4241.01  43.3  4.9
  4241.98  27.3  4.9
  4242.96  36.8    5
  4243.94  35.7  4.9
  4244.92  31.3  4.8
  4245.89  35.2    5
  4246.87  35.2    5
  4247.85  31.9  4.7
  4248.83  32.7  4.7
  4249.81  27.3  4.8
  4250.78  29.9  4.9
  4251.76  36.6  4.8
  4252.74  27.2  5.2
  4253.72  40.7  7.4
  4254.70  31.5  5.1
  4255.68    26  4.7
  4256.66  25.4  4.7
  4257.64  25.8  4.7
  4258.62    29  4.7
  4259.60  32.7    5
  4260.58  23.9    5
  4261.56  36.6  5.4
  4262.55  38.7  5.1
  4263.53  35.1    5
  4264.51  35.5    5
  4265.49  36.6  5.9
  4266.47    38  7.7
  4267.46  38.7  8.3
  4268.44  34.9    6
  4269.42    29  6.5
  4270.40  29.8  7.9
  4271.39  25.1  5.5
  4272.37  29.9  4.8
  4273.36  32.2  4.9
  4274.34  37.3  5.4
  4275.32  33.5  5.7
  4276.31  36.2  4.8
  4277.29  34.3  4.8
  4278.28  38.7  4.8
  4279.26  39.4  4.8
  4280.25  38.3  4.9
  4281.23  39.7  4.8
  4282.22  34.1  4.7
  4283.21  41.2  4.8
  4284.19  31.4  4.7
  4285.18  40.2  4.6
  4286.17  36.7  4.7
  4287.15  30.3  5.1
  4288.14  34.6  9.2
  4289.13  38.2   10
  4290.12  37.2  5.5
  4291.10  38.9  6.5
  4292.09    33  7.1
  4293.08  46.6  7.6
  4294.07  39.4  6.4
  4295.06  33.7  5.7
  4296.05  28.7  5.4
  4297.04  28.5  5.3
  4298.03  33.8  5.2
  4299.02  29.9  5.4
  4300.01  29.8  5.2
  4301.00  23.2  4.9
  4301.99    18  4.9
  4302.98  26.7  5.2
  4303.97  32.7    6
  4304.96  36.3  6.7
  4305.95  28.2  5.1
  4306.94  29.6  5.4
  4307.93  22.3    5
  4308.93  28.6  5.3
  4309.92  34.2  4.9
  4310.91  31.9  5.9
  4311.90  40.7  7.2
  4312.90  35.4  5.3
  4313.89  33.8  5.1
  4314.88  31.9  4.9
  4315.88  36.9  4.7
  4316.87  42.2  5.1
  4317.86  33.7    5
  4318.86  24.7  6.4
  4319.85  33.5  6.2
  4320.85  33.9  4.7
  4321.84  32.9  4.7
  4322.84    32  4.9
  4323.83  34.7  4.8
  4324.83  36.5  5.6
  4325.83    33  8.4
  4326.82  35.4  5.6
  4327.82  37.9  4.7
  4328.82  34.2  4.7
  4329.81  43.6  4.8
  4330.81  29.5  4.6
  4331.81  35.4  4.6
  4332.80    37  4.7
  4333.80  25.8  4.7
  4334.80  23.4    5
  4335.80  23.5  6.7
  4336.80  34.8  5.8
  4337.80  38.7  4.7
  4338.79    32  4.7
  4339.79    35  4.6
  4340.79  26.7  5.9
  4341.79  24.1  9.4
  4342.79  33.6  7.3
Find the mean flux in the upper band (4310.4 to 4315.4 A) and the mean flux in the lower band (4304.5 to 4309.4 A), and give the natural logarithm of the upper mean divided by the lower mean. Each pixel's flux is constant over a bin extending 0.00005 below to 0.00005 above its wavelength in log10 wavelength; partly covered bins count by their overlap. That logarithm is 0.18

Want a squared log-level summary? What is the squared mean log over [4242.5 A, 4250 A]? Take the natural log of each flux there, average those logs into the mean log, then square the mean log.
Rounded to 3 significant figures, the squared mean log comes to 12.3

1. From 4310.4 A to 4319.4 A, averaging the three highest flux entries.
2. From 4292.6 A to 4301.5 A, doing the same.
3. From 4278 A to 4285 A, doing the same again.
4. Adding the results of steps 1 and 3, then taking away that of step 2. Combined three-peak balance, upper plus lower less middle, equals 40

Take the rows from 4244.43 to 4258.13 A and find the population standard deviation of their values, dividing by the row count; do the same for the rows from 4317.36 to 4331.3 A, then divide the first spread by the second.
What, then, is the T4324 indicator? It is 1.10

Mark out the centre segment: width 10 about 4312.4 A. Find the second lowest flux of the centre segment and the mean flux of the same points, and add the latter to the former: 62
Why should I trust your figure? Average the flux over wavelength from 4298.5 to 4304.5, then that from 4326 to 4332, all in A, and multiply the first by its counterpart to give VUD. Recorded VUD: 962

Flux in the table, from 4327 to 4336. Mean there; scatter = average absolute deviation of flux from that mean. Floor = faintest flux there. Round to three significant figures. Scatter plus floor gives 29.4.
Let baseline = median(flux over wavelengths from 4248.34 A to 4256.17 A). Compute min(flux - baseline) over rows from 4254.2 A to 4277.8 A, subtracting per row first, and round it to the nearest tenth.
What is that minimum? -6.8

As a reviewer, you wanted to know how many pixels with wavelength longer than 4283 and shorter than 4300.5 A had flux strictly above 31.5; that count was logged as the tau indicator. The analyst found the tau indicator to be 12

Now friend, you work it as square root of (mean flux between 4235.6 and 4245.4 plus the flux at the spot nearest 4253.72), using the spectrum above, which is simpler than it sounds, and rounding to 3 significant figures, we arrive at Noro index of 8.70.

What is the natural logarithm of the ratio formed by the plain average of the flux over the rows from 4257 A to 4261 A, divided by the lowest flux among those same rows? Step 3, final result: 0.15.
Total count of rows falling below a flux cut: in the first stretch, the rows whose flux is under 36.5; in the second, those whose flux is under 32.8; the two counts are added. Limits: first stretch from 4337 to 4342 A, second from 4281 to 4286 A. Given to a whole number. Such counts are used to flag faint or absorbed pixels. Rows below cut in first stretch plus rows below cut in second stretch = 5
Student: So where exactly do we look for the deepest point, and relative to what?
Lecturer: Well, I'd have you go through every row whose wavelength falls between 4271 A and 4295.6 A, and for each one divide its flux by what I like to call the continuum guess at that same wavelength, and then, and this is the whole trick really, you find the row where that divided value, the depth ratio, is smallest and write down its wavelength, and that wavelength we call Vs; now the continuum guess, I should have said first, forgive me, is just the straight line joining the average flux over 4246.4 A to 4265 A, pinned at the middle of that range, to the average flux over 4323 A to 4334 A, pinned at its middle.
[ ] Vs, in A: 4271.39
